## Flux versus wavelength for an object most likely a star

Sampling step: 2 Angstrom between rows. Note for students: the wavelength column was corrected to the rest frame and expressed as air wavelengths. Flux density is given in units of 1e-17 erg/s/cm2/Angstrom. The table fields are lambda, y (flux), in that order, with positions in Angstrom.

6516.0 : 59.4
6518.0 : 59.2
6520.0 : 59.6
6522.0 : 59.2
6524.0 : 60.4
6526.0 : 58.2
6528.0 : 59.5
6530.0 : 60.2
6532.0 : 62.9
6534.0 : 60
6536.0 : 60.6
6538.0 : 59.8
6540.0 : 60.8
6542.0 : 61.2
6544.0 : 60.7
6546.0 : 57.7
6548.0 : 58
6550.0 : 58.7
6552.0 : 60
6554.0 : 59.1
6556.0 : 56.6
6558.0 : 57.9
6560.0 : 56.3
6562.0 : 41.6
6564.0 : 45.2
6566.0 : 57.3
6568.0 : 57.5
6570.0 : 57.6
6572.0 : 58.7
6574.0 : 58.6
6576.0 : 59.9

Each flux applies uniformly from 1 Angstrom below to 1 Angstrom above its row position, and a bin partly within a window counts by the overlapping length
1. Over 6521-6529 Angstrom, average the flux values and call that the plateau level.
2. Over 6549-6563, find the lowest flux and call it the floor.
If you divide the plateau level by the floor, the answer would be 1.4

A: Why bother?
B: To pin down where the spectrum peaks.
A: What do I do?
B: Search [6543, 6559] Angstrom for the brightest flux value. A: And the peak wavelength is 6544.0 Angstrom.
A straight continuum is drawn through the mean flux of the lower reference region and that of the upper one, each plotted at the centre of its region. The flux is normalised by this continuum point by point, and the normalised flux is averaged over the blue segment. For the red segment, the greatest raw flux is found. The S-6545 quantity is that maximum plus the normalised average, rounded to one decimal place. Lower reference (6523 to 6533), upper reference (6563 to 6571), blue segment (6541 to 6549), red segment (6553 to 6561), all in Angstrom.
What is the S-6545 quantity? 60.1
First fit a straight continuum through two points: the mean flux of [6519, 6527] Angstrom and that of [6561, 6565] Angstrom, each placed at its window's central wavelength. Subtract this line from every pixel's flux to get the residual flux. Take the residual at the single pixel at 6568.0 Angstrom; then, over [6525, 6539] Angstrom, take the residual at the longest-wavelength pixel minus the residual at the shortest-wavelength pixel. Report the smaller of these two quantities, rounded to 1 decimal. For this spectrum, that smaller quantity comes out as 6.4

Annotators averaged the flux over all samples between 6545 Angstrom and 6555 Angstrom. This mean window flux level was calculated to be 58.7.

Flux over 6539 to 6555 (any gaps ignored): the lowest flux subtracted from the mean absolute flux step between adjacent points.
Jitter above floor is -56.7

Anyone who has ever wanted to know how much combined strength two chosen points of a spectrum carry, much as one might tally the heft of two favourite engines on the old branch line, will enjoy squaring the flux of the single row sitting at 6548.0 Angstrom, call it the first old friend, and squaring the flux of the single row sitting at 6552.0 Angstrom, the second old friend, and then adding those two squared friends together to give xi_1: 6964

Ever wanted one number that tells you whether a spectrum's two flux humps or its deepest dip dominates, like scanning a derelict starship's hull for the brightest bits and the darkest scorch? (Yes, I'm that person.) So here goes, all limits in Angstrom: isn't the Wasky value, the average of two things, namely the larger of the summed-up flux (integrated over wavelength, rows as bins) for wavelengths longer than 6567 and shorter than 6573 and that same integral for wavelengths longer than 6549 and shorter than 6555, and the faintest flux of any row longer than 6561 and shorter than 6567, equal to 199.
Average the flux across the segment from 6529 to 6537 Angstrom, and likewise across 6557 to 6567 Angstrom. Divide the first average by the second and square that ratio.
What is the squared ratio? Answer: 1.39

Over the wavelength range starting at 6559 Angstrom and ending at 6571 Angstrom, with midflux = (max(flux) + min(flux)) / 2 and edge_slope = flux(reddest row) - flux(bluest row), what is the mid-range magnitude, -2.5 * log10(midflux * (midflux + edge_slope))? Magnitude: -8.51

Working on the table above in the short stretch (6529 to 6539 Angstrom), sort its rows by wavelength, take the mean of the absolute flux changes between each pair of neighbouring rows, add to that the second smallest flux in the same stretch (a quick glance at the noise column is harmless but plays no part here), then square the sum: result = 3813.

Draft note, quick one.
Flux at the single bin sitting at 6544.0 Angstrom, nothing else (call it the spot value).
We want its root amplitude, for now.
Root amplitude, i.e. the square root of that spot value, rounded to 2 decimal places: 7.79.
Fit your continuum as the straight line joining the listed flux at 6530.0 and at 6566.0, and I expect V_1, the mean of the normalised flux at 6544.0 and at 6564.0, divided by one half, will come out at 1.81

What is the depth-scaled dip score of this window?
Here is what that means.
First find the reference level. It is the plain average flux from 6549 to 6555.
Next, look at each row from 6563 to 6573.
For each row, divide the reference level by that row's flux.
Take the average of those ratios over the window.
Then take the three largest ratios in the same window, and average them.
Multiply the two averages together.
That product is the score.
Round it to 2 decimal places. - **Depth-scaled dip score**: 1.22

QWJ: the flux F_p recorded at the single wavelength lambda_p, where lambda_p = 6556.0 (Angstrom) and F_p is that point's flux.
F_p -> 56.6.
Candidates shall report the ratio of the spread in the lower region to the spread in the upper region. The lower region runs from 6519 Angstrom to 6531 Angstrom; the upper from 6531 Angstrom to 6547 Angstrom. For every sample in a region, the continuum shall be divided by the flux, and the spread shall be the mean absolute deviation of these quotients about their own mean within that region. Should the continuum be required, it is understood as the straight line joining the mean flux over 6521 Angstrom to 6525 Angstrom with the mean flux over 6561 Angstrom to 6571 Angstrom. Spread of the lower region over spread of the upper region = 1.0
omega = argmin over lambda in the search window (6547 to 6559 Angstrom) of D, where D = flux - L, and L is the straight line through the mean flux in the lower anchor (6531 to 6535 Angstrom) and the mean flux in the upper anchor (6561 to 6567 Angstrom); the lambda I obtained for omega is 6548.0 Angstrom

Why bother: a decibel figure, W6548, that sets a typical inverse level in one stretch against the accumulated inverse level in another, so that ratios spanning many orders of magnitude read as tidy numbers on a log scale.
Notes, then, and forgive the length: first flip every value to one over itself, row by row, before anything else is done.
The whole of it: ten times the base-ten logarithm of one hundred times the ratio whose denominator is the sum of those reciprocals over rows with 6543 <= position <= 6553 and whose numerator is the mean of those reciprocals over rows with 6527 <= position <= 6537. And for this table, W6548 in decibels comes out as 12.9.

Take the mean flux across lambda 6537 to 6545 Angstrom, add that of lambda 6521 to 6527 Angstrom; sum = 120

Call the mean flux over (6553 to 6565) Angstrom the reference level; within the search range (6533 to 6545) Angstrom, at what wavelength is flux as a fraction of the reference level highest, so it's 6542.0 Angstrom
